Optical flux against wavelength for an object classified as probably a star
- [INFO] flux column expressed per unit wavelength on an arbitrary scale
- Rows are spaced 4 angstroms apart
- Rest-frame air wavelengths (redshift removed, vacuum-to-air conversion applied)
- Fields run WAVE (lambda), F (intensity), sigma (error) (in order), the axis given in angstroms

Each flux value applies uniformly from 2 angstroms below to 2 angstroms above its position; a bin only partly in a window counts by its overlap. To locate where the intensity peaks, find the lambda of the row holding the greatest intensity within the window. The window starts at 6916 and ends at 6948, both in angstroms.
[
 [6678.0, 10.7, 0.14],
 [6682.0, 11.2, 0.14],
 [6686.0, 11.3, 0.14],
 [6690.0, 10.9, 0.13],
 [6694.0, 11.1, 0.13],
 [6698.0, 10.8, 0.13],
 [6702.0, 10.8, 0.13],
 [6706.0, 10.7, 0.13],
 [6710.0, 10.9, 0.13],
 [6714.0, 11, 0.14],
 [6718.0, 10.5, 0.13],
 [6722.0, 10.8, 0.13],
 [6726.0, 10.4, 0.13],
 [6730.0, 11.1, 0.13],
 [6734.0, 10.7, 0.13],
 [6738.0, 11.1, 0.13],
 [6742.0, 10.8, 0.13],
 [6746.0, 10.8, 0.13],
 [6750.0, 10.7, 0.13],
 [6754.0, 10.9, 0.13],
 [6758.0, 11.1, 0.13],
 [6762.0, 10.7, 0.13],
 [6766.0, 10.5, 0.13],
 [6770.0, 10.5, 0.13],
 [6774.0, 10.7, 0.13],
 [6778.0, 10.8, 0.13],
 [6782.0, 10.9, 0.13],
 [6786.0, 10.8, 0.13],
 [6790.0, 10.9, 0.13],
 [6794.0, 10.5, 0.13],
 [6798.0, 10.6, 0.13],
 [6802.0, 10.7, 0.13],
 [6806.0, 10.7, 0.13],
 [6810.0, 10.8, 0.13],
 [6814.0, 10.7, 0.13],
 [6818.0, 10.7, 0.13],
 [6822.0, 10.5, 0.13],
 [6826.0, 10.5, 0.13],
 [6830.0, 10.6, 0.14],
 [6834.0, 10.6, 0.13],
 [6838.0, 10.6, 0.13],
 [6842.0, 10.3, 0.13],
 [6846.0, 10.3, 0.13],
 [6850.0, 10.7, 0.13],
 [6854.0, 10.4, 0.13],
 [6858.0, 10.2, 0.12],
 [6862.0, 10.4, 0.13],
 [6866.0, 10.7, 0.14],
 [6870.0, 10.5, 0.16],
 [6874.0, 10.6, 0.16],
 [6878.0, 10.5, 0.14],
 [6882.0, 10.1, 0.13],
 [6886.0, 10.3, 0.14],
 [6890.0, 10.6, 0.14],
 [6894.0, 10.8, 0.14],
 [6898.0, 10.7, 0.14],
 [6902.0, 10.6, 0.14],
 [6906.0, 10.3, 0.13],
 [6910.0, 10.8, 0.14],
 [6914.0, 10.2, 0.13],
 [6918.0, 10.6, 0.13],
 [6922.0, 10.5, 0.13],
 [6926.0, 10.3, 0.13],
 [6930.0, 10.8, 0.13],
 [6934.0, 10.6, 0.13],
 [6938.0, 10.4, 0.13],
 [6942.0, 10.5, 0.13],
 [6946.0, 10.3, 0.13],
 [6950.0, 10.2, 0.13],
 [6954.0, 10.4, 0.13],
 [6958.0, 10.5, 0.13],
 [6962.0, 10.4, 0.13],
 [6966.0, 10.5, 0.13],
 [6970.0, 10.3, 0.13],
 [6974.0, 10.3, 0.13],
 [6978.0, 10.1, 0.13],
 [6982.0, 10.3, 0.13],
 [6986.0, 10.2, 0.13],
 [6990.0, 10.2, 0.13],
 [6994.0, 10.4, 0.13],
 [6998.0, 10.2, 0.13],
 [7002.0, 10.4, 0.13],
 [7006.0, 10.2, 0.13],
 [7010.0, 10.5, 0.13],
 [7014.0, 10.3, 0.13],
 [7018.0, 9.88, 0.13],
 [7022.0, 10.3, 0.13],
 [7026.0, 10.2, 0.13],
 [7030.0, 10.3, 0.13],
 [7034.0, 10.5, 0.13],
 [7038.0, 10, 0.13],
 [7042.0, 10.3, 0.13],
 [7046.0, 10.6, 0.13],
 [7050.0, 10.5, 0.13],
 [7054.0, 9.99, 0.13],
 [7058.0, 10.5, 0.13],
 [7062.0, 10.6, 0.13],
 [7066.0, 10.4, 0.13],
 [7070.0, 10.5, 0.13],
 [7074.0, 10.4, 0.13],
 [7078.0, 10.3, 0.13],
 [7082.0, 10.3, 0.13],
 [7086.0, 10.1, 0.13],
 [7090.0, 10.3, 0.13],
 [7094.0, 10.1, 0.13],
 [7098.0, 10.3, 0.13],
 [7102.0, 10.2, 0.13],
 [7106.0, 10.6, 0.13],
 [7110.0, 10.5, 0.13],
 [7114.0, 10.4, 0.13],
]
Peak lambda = 6930.0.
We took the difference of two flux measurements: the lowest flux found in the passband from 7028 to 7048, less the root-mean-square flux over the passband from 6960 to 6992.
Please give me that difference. -0.29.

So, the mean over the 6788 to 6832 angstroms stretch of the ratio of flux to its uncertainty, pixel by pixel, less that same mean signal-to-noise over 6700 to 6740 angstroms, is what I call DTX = -1.0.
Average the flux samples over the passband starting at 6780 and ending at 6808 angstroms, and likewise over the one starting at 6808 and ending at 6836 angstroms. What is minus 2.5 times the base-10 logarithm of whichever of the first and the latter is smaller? -2.57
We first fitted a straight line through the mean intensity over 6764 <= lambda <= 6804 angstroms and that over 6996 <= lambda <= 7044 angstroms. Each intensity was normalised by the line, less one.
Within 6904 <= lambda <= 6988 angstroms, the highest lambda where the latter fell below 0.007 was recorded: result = 6986.0 angstroms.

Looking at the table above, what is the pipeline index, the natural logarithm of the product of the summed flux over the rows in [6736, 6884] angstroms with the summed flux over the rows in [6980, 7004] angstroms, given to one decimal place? 10.1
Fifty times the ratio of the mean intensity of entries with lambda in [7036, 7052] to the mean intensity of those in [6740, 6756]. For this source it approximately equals 47.9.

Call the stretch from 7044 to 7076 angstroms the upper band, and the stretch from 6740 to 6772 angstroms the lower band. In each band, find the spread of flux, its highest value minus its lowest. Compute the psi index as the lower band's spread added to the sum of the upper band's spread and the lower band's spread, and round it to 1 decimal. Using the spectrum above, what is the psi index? 1.8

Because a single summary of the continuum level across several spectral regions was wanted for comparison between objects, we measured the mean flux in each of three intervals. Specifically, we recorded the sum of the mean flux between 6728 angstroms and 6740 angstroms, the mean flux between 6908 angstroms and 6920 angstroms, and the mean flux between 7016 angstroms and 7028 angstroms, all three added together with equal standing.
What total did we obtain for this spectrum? 31.6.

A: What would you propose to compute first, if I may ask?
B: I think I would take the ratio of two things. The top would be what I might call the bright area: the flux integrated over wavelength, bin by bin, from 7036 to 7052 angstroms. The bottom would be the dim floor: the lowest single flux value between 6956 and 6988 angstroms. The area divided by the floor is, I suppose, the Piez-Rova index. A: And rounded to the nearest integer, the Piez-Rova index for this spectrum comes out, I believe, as 16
